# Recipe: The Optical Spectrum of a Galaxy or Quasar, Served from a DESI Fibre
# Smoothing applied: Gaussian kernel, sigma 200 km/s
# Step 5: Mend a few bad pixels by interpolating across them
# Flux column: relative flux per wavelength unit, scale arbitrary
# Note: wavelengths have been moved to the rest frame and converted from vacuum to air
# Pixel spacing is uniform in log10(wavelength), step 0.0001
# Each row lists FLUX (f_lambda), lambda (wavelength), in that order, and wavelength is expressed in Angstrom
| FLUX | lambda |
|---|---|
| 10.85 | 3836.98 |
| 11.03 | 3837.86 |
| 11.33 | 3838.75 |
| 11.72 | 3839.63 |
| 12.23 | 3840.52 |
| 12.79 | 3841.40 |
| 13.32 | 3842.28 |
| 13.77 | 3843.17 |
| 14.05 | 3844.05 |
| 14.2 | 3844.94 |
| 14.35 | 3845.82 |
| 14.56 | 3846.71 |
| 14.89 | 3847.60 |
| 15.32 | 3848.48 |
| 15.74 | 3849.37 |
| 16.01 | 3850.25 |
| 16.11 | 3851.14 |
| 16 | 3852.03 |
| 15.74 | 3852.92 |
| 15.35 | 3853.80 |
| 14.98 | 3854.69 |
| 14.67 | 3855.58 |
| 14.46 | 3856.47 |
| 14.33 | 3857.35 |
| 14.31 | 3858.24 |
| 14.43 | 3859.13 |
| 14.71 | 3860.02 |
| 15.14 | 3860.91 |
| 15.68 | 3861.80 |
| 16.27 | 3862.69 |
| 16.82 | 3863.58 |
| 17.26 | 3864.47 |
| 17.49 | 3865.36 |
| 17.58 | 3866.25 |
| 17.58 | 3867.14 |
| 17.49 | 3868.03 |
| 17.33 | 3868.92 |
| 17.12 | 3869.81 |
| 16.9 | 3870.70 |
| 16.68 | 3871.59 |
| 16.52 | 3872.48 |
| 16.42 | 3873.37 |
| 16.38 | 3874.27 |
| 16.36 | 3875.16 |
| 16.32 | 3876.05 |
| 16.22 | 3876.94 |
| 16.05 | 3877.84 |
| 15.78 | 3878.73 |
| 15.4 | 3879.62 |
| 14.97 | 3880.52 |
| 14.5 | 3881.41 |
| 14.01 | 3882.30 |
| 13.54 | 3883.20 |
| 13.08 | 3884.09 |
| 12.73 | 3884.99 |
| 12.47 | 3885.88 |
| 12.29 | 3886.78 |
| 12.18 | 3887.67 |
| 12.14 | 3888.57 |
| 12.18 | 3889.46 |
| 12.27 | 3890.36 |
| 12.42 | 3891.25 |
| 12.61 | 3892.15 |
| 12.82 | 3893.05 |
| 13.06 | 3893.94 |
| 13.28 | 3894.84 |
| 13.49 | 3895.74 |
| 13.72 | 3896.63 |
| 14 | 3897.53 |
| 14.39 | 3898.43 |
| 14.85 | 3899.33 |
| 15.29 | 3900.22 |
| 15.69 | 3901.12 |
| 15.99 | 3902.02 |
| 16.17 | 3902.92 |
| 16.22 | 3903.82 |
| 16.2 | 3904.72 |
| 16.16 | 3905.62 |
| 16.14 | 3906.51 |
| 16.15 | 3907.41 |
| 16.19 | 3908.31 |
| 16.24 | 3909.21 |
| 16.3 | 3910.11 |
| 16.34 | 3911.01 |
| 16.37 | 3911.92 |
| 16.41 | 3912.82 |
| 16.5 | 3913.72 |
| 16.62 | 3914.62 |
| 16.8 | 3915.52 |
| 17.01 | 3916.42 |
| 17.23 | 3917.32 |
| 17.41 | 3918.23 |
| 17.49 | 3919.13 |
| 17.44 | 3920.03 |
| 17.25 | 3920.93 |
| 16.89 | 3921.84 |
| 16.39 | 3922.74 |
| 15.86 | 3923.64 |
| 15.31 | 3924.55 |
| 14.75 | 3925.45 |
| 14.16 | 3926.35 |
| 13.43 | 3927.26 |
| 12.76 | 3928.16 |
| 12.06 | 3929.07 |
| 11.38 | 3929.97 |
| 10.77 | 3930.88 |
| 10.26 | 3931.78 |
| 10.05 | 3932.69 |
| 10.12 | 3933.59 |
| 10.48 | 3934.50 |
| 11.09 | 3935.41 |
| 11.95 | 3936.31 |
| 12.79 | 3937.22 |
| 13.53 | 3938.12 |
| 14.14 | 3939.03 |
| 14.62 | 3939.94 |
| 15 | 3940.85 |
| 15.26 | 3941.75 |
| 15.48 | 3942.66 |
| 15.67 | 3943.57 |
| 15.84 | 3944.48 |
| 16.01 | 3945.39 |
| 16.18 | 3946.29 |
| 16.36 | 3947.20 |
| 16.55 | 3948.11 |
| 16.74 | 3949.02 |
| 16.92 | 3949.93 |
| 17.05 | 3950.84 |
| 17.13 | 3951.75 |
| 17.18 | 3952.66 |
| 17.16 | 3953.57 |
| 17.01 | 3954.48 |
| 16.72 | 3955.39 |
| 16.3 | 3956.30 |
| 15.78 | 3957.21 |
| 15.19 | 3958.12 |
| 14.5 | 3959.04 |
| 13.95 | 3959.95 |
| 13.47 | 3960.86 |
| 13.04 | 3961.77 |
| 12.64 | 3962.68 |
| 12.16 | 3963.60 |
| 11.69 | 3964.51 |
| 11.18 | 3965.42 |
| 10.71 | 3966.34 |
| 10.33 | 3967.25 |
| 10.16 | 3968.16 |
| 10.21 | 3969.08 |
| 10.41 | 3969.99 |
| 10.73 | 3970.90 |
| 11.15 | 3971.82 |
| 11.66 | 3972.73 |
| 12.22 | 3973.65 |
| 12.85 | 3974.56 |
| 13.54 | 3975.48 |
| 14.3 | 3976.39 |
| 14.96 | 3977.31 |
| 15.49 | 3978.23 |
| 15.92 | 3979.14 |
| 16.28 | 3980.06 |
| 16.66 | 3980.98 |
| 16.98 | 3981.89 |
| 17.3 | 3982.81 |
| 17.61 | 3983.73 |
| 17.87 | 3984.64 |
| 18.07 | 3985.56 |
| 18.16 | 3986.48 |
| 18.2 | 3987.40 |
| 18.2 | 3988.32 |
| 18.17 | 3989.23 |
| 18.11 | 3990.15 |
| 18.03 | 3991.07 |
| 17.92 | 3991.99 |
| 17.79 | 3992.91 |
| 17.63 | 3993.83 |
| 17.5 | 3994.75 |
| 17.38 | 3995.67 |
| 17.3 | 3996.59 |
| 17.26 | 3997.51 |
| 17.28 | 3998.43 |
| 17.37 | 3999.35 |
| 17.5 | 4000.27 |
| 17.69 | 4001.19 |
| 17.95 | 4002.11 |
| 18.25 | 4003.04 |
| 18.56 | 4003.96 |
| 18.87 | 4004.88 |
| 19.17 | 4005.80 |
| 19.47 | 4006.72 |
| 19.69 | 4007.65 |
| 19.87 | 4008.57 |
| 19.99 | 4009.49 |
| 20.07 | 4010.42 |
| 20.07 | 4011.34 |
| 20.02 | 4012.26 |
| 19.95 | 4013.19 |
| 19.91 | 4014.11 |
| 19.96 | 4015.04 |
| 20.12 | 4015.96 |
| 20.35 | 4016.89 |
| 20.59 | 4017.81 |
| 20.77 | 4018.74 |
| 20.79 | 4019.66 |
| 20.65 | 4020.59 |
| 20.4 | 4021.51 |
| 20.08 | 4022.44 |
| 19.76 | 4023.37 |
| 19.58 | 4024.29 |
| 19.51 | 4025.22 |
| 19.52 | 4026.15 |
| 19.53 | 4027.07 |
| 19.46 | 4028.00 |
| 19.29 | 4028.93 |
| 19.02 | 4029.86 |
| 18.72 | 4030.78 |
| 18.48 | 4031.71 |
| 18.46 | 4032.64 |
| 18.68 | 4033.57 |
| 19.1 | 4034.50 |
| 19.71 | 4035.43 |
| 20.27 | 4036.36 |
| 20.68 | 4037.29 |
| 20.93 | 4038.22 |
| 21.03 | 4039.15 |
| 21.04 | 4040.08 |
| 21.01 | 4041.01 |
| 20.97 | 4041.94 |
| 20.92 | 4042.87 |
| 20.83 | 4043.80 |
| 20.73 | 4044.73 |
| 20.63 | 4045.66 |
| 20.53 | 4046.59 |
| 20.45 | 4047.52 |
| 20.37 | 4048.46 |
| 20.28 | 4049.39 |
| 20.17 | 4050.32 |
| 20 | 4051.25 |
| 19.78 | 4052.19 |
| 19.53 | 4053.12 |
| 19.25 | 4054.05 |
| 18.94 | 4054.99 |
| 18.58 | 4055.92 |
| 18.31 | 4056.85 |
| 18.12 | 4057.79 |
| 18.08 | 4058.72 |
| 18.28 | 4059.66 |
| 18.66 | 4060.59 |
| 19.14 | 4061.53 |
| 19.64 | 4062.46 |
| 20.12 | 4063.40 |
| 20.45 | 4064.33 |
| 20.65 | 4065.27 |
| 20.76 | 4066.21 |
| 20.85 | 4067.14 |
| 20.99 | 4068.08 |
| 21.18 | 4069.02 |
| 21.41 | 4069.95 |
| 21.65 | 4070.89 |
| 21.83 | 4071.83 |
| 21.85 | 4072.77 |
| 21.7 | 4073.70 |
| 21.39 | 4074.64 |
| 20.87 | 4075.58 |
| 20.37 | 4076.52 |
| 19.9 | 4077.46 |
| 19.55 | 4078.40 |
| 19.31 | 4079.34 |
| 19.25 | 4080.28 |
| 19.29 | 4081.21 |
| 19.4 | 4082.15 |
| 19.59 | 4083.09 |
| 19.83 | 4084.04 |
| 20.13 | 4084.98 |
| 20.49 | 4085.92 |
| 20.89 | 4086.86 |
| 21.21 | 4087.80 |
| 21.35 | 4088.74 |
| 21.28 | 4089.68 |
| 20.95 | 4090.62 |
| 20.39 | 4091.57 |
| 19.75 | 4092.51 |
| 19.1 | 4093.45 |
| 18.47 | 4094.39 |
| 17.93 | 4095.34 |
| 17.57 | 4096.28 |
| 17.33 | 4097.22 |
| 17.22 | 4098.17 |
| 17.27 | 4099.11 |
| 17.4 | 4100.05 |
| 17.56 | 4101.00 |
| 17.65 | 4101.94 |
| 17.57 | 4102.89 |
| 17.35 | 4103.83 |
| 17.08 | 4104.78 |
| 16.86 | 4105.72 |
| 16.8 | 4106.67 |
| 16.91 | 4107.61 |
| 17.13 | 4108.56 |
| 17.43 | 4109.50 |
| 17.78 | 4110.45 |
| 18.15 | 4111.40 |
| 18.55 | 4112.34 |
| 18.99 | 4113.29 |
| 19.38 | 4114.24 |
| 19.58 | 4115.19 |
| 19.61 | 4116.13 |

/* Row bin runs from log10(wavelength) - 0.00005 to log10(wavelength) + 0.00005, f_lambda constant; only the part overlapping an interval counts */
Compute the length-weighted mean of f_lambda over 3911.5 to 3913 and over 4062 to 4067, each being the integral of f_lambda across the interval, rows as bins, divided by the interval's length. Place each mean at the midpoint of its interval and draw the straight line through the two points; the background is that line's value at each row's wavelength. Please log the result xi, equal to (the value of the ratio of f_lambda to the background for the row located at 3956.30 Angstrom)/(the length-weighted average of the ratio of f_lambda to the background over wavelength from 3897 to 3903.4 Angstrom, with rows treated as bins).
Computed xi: 0.99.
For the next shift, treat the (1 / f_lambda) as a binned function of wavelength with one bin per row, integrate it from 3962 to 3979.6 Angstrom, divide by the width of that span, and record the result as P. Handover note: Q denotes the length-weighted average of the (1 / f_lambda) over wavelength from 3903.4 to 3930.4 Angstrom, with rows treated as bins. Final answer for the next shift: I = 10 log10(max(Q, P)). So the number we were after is -10.8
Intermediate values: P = 0.0833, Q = 0.064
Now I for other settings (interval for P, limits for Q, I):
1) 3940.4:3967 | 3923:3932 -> -11.1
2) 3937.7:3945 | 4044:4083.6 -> -11.7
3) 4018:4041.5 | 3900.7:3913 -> -12.1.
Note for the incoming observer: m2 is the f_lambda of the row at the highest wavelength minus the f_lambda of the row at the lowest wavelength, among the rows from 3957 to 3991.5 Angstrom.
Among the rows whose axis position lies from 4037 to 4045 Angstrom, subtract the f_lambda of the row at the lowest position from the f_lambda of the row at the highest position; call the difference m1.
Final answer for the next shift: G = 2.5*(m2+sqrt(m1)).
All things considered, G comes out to 6.2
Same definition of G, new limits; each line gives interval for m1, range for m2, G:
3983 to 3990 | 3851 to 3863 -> 2.3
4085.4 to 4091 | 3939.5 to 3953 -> 8.1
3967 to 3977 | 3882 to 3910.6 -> 10.7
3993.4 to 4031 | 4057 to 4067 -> 9.2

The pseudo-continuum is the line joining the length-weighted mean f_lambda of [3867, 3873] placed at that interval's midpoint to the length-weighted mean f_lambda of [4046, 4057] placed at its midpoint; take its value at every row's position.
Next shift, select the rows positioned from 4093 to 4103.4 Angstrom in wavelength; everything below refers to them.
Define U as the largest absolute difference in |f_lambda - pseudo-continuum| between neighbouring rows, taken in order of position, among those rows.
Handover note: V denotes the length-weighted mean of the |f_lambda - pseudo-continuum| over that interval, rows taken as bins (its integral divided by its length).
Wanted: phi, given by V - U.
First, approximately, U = 0.644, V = 2.7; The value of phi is 2.1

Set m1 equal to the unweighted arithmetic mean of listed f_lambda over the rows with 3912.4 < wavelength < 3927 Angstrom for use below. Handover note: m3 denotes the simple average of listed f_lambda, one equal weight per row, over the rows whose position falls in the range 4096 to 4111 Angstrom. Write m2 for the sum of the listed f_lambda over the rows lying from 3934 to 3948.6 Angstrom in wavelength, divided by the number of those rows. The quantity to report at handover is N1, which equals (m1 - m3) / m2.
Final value -0.06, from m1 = 16.5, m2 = 14.4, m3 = 17.3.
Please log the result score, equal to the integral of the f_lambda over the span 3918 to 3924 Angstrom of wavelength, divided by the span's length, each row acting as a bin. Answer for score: 17.0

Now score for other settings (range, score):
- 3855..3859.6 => 14.5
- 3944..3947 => 16.1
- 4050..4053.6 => 19.9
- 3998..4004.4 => 17.8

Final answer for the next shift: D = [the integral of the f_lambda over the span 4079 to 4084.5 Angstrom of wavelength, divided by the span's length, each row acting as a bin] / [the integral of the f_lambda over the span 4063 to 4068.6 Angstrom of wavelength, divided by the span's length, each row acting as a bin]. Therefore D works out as 0.94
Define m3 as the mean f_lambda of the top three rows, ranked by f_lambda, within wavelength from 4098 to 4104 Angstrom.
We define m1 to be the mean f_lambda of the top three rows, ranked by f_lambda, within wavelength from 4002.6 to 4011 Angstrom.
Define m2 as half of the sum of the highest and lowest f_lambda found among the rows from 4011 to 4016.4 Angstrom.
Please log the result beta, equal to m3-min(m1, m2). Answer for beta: -2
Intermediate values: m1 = 20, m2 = 20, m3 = 17.6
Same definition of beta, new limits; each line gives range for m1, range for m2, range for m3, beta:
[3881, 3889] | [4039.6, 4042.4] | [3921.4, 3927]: 2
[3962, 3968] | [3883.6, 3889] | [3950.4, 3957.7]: 5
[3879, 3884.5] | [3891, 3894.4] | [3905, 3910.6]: 4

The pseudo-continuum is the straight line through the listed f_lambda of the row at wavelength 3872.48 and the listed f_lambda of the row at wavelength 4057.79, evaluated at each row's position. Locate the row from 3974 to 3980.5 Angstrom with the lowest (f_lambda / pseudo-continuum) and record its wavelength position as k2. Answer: 3974.56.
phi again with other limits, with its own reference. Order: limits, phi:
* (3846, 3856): 1.0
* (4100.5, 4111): 2.9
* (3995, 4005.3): 0.9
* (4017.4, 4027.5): 0.5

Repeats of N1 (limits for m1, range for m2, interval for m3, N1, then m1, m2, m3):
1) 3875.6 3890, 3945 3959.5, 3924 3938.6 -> 0.11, 14.0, 16.4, 12.2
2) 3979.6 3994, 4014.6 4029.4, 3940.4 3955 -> 0.07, 17.7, 20.0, 16.3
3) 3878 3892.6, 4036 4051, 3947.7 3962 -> -0.13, 13.3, 20.7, 15.9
